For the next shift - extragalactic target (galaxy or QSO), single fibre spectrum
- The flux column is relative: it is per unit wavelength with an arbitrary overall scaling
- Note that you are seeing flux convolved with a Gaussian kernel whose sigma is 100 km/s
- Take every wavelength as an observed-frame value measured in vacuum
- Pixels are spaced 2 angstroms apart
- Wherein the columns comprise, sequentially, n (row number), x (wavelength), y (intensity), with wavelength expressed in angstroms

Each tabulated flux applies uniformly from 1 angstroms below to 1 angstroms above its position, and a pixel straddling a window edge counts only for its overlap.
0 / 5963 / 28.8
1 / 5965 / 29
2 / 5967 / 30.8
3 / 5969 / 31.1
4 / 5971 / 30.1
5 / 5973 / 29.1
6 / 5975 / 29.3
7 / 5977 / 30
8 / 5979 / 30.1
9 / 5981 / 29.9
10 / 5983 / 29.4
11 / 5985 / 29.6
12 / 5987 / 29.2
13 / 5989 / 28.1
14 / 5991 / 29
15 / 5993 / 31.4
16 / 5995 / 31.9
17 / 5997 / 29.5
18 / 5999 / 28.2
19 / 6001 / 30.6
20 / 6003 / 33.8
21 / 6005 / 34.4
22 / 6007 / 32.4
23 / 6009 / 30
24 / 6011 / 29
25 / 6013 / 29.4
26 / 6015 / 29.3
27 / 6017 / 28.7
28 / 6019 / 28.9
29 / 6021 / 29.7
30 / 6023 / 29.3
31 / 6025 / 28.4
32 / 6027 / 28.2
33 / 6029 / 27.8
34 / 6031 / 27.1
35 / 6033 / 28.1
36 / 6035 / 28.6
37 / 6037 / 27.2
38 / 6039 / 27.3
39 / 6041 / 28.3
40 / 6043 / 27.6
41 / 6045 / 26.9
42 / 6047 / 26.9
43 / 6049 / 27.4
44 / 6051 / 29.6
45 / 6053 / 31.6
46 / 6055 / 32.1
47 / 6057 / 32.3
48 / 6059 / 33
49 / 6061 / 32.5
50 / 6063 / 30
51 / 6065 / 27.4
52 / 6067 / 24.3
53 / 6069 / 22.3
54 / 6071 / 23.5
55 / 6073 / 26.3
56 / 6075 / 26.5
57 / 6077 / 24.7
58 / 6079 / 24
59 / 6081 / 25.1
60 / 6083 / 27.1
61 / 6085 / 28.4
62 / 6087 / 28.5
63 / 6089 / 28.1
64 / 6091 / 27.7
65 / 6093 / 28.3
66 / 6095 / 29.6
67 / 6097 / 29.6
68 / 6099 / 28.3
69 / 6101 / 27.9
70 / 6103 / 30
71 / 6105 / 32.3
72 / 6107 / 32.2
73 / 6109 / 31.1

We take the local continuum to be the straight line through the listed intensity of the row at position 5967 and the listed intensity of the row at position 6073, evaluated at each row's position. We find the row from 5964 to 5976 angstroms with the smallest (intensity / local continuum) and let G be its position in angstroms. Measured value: 5965 angstroms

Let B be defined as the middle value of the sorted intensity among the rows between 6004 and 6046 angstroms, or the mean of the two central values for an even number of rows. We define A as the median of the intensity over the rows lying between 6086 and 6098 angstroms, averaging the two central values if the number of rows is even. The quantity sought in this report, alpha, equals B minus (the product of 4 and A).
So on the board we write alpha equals -85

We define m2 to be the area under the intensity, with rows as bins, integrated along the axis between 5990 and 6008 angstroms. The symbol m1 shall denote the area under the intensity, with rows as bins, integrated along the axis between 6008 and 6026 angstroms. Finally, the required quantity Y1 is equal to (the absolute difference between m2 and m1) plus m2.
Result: 599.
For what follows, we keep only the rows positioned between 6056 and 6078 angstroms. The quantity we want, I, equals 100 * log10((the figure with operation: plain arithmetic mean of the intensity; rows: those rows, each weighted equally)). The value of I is 144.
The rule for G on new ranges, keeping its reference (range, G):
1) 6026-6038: 6031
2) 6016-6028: 6027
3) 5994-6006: 5999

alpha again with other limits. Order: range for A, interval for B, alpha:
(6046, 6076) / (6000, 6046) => -81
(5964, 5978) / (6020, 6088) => -92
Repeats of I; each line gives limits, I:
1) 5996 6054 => 146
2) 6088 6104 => 146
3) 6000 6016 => 149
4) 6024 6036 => 145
